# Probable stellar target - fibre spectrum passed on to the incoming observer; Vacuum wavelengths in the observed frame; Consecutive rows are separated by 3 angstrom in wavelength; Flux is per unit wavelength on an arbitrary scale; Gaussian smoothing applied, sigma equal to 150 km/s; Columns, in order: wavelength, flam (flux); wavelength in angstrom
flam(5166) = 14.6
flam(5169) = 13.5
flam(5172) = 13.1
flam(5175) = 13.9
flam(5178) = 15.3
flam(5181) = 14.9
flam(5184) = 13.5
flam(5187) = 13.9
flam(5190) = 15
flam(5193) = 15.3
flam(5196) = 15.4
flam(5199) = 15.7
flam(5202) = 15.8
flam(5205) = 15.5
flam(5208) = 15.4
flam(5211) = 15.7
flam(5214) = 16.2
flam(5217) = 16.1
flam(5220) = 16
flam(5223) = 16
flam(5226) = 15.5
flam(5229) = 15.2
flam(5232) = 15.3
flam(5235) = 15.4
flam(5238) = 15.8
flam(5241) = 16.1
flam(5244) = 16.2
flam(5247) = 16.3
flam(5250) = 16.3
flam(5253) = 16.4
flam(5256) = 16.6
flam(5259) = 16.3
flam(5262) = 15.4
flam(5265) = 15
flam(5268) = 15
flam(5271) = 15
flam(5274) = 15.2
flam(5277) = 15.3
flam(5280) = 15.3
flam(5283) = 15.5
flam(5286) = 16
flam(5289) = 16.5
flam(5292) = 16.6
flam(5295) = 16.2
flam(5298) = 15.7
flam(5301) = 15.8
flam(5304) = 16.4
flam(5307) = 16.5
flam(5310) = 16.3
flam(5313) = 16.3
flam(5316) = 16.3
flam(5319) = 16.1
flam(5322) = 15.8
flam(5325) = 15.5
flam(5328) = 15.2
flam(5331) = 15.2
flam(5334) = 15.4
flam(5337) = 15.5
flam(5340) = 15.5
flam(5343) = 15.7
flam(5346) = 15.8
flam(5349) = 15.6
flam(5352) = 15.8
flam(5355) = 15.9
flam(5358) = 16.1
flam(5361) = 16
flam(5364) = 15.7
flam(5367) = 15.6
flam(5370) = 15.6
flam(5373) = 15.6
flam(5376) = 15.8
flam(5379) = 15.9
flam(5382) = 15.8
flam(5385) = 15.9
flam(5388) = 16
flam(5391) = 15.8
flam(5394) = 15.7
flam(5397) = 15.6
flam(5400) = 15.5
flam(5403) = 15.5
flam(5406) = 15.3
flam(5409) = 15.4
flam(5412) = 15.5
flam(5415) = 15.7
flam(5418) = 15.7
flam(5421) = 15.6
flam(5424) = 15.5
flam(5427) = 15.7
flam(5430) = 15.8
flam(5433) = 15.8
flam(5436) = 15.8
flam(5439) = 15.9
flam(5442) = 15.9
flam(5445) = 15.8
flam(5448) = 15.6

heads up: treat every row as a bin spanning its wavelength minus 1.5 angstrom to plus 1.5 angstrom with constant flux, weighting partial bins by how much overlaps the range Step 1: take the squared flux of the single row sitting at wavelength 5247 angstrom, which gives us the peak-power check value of 266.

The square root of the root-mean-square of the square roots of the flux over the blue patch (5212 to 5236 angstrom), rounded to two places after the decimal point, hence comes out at 1.99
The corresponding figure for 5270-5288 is 1.98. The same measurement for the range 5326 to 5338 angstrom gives 1.98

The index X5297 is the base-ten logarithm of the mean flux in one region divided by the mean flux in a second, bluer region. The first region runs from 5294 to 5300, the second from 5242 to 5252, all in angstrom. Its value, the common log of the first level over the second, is -0.009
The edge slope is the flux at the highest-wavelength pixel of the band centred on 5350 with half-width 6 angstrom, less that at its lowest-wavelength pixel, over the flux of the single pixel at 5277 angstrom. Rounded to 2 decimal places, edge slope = 0.01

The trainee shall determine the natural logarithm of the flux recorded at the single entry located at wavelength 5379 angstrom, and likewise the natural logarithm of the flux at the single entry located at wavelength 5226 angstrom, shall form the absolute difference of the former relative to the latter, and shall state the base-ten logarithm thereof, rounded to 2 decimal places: -1.59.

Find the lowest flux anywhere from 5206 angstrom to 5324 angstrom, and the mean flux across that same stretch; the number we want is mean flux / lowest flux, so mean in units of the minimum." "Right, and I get 1.06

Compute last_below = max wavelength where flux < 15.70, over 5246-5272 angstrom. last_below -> 5271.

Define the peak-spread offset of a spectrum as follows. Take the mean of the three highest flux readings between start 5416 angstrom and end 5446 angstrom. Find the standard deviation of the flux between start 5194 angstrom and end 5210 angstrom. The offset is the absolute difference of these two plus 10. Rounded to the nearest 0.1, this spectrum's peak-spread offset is 25.7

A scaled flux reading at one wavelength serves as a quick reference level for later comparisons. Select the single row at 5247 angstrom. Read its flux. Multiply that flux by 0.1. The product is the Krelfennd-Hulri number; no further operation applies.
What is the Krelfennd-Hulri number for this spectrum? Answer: 1.63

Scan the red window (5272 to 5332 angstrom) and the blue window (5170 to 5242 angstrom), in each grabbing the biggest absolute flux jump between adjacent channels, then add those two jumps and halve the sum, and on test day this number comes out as 1.00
